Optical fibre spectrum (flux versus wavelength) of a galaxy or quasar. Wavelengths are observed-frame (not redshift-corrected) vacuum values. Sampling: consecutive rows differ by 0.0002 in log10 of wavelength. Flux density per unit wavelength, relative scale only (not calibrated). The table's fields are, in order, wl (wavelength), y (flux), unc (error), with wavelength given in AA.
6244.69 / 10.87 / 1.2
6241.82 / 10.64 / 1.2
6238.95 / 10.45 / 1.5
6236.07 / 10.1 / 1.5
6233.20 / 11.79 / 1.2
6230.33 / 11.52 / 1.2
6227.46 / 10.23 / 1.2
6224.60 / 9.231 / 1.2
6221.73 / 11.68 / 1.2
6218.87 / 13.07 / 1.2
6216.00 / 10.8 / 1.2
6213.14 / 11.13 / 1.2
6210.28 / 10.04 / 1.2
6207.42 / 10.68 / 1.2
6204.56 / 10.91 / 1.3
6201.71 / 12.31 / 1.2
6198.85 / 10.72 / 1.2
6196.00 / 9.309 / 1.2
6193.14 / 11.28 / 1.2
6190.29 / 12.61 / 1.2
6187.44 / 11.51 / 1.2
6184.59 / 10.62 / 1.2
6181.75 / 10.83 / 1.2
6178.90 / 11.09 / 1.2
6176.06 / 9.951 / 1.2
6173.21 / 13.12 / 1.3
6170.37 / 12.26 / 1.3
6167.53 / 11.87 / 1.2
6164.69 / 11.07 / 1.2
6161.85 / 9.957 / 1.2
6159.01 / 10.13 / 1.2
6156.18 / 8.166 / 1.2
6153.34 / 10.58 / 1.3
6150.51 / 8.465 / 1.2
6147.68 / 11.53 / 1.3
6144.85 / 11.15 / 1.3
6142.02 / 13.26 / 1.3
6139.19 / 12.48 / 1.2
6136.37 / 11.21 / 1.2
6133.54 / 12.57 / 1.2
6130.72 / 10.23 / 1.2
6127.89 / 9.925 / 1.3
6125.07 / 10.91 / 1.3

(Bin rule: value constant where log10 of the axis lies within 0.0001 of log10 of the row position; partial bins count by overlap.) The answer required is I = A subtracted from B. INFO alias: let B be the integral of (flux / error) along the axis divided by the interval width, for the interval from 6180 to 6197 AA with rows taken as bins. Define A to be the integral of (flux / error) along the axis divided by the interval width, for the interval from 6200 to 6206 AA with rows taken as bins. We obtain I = -0.08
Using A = 9.31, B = 9.22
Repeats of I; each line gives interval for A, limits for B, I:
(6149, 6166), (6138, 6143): 2.31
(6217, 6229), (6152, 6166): -1.03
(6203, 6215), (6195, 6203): 0.26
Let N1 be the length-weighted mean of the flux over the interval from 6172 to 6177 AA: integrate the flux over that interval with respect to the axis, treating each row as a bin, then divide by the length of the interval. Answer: 11.6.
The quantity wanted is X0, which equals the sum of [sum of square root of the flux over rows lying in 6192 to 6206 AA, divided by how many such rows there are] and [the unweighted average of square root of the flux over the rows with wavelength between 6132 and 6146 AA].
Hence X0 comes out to 6.78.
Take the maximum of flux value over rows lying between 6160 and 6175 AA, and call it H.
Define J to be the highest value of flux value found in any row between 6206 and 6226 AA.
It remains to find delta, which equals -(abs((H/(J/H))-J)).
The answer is -0.1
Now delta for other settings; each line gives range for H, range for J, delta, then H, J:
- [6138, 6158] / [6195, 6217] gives -2.0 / 13.26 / 12.31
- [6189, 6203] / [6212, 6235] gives -0.9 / 12.61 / 13.07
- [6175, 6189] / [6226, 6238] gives -0.6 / 11.51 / 11.79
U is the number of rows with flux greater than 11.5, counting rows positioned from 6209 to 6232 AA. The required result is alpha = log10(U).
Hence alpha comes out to 0.48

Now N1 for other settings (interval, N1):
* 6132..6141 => 12.1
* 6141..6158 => 10.5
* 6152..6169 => 10.3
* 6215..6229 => 11.0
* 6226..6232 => 10.9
